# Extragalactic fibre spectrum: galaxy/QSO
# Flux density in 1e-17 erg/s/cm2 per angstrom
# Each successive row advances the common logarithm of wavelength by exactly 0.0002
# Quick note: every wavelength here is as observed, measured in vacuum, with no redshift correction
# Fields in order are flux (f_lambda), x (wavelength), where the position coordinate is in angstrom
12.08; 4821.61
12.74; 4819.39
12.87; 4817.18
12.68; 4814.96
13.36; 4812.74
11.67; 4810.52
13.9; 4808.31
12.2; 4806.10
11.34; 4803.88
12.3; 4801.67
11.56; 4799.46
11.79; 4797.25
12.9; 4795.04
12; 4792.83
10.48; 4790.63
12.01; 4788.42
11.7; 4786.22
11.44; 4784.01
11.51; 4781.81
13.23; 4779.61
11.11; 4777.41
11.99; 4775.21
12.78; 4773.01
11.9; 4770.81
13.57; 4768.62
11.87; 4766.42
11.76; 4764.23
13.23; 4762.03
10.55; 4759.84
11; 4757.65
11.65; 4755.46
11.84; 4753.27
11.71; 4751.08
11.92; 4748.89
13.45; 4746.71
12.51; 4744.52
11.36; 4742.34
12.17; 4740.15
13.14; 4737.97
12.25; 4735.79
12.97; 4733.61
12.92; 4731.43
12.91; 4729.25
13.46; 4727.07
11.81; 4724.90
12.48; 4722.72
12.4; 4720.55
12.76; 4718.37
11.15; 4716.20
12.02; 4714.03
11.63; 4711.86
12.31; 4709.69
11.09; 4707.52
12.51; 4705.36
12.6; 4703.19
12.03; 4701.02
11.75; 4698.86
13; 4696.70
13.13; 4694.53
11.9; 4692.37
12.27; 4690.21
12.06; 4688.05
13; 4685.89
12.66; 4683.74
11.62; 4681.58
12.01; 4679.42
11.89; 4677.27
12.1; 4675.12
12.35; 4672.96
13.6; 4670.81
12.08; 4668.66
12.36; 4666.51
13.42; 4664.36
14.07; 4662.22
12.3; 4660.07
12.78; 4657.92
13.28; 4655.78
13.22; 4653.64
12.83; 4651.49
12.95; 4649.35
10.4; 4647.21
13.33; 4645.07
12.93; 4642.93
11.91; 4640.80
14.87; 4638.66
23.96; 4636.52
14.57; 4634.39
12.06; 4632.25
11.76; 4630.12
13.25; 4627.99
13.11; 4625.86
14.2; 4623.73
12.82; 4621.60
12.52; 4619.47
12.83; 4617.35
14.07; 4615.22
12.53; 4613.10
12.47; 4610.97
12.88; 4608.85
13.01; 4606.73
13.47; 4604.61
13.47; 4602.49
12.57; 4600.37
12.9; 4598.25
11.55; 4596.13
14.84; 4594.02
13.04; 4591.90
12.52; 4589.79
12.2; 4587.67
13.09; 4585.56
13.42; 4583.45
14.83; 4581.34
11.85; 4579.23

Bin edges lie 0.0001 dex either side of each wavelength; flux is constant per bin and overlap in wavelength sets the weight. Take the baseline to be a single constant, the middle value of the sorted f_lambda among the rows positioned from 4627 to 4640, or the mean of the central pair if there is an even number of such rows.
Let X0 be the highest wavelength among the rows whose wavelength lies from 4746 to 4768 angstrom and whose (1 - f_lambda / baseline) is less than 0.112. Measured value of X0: 4762.03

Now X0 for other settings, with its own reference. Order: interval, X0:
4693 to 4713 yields 4705.36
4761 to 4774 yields 4773.01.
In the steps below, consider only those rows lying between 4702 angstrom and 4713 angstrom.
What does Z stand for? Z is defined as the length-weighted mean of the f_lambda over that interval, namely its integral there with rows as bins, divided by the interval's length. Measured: 12.0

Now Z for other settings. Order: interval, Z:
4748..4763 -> 11.7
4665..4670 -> 12.4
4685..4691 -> 12.4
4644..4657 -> 12.7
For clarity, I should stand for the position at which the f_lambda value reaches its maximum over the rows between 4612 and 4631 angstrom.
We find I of 4623.73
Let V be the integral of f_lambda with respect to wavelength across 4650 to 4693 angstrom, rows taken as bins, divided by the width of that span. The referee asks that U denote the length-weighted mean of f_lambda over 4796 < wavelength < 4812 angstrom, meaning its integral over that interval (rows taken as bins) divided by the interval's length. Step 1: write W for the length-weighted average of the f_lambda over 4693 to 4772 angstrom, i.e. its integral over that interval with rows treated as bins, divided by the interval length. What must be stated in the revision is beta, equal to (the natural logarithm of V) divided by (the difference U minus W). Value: -25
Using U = 12.14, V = 12.6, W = 12.2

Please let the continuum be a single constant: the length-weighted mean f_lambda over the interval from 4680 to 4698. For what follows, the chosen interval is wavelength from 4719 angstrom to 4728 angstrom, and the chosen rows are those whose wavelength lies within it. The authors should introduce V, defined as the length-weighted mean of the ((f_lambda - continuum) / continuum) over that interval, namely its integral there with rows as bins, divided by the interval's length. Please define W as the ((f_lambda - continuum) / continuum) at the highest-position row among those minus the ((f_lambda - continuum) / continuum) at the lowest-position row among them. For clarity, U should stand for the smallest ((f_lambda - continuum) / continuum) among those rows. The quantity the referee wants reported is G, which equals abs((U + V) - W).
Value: 0.13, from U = -0.05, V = 0.008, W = 0.09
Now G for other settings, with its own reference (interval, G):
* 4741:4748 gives 0.26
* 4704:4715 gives 0.11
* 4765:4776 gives 0.06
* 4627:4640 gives 0.02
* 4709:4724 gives 0.14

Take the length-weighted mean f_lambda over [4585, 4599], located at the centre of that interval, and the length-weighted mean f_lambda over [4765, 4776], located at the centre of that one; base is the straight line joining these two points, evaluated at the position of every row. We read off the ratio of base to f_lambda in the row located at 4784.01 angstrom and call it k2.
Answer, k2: 1.08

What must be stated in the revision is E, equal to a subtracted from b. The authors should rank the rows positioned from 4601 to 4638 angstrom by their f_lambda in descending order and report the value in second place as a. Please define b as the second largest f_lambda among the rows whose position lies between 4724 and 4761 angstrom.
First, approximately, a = 14.57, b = 13.45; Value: -1.1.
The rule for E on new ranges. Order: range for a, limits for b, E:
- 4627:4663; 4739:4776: -1.4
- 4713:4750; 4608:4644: 1.4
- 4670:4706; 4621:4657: 1.7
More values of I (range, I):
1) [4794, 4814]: 4808.31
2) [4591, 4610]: 4594.02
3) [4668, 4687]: 4670.81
